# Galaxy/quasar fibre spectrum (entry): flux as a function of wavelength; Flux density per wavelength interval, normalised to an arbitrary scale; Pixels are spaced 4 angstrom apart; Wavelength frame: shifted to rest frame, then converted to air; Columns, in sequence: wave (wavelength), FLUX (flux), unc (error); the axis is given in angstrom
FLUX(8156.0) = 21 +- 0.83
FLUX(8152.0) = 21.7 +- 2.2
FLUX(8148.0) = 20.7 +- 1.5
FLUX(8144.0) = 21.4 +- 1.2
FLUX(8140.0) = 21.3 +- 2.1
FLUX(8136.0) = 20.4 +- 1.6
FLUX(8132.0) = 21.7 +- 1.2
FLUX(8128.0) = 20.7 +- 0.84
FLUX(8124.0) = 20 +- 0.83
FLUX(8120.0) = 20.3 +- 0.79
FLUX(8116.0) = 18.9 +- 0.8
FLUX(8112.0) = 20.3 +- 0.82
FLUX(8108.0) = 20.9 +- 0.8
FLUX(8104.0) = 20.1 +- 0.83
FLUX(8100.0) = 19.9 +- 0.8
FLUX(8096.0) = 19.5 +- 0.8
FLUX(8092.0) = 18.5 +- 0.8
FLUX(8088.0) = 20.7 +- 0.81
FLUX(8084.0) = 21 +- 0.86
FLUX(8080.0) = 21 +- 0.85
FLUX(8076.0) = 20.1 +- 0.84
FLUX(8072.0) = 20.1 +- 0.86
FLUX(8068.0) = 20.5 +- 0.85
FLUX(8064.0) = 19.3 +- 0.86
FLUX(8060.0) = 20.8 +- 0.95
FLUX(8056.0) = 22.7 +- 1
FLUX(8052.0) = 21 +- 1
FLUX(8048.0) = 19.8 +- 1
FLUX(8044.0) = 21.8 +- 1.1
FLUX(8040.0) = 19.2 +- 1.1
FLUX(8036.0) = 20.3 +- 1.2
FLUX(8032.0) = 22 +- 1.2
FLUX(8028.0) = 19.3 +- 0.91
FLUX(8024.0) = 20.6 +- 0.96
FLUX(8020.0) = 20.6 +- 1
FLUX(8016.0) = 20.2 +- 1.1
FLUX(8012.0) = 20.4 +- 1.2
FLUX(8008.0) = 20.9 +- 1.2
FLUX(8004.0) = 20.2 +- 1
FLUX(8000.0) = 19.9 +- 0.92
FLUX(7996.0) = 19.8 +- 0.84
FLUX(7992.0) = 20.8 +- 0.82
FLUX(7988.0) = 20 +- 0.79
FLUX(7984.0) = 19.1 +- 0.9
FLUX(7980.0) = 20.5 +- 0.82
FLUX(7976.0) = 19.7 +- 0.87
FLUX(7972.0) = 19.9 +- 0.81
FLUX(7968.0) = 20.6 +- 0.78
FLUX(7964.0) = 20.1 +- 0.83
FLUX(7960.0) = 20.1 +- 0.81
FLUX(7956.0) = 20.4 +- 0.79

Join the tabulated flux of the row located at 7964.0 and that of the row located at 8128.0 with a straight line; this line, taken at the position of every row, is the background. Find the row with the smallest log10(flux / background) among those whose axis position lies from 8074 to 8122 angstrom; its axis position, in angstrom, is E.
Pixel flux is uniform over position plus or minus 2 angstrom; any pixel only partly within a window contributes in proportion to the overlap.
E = 8092.0 angstrom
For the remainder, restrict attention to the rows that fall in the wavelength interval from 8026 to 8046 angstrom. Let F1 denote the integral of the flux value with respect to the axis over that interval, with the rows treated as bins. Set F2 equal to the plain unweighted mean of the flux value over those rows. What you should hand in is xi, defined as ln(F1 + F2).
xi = 6.07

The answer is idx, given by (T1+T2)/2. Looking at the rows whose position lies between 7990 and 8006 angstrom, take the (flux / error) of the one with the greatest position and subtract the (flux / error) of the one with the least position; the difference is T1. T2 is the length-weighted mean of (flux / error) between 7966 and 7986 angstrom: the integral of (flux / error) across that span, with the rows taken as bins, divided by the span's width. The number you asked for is 9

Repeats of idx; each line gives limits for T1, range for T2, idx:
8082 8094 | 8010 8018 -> 8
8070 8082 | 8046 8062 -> 11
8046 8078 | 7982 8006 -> 14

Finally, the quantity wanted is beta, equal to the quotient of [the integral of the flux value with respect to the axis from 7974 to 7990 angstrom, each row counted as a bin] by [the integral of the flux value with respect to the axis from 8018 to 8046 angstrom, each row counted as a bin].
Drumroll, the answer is 0.6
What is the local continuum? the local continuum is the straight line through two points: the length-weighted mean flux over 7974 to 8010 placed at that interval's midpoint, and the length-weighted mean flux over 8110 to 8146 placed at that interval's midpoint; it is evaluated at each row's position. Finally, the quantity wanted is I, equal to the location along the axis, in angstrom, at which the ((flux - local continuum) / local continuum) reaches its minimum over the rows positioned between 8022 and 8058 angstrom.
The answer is 8040.0 angstrom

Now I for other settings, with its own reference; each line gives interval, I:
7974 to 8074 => 8040.0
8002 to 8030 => 8028.0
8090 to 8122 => 8092.0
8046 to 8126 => 8092.0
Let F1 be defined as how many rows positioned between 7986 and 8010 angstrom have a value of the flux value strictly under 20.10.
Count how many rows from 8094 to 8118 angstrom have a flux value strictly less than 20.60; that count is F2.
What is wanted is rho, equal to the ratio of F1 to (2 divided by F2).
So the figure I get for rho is 7.5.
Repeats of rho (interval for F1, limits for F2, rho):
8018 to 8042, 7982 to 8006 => 5.0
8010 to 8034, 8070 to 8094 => 1.5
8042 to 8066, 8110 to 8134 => 4.0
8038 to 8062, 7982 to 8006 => 5.0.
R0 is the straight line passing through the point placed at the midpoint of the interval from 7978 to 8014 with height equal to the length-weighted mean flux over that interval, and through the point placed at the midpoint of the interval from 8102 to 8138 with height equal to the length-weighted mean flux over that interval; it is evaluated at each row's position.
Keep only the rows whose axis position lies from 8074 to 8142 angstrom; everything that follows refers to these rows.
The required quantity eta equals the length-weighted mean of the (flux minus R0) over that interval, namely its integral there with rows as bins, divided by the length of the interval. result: -0.04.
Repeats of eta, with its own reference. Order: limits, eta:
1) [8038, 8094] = 0.18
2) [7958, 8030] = -0.02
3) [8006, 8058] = 0.44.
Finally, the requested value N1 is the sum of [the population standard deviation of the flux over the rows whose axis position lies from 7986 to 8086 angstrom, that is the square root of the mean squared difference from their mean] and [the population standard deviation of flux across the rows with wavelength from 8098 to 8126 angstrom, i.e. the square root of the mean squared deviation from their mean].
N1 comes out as 1.4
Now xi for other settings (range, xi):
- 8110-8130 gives 6.04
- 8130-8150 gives 6.09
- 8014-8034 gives 6.07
